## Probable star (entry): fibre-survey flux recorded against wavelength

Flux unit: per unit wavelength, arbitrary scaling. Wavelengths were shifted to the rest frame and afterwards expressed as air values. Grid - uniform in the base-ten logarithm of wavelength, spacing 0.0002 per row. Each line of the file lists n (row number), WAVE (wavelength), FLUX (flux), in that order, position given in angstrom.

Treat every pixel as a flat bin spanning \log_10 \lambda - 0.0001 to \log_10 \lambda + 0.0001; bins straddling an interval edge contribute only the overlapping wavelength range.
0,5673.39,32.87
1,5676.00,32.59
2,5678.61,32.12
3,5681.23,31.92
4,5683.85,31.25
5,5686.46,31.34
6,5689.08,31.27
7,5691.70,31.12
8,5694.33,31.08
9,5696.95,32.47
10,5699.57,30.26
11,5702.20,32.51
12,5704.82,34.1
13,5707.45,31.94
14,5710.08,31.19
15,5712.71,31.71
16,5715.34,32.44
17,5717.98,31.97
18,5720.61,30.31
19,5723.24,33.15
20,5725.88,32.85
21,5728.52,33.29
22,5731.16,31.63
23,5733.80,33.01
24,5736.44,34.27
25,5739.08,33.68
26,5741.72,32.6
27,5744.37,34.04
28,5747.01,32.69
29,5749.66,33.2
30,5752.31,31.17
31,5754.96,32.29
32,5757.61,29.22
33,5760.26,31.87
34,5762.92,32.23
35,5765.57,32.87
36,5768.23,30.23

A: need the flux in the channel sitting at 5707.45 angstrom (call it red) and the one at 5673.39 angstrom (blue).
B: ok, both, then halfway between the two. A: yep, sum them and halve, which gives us 32.4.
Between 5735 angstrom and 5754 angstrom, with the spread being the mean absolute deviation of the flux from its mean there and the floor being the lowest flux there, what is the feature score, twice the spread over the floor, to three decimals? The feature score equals 0.052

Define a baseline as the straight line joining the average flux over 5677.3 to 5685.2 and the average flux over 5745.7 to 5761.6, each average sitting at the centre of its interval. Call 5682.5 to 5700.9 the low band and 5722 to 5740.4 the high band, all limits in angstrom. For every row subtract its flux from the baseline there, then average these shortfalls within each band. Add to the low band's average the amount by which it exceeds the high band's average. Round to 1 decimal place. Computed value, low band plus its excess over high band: 2.4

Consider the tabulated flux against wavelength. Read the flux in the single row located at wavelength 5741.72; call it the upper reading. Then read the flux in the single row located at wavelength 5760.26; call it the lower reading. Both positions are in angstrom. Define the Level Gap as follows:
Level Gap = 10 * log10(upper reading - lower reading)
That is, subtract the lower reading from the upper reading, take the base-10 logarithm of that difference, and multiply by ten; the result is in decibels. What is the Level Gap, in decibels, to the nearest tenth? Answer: -1.4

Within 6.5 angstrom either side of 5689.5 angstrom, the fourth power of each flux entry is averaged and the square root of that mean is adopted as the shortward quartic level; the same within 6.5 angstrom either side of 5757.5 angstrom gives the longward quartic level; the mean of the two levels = 981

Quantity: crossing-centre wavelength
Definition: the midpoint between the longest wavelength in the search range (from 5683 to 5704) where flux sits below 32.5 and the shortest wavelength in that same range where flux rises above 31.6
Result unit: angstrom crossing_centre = 5698.3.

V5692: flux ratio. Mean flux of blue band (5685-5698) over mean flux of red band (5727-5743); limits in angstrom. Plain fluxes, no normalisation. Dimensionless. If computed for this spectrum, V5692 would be 0.95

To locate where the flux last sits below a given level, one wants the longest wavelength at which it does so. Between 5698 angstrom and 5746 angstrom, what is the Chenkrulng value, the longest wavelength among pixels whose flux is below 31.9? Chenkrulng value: 5731.16 angstrom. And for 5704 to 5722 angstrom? 5720.61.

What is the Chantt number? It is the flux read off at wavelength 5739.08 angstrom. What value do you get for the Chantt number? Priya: 33.68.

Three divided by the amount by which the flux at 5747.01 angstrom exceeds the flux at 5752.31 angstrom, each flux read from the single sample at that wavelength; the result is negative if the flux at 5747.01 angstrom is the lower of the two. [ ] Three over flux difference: 2.0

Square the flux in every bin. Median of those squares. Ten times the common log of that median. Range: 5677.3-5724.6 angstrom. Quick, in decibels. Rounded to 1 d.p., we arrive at 30.1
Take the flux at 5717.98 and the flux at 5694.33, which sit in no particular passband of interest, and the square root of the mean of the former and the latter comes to 5.61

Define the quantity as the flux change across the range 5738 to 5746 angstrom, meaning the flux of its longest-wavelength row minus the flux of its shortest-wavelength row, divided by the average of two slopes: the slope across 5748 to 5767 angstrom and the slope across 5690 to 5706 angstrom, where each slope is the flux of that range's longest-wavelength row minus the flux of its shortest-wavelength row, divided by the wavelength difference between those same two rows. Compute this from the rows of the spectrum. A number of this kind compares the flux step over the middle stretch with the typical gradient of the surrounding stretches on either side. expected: 3.5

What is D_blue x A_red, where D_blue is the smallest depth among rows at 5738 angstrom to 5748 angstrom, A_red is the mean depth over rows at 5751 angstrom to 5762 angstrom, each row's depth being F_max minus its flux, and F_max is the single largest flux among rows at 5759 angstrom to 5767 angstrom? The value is -2.0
